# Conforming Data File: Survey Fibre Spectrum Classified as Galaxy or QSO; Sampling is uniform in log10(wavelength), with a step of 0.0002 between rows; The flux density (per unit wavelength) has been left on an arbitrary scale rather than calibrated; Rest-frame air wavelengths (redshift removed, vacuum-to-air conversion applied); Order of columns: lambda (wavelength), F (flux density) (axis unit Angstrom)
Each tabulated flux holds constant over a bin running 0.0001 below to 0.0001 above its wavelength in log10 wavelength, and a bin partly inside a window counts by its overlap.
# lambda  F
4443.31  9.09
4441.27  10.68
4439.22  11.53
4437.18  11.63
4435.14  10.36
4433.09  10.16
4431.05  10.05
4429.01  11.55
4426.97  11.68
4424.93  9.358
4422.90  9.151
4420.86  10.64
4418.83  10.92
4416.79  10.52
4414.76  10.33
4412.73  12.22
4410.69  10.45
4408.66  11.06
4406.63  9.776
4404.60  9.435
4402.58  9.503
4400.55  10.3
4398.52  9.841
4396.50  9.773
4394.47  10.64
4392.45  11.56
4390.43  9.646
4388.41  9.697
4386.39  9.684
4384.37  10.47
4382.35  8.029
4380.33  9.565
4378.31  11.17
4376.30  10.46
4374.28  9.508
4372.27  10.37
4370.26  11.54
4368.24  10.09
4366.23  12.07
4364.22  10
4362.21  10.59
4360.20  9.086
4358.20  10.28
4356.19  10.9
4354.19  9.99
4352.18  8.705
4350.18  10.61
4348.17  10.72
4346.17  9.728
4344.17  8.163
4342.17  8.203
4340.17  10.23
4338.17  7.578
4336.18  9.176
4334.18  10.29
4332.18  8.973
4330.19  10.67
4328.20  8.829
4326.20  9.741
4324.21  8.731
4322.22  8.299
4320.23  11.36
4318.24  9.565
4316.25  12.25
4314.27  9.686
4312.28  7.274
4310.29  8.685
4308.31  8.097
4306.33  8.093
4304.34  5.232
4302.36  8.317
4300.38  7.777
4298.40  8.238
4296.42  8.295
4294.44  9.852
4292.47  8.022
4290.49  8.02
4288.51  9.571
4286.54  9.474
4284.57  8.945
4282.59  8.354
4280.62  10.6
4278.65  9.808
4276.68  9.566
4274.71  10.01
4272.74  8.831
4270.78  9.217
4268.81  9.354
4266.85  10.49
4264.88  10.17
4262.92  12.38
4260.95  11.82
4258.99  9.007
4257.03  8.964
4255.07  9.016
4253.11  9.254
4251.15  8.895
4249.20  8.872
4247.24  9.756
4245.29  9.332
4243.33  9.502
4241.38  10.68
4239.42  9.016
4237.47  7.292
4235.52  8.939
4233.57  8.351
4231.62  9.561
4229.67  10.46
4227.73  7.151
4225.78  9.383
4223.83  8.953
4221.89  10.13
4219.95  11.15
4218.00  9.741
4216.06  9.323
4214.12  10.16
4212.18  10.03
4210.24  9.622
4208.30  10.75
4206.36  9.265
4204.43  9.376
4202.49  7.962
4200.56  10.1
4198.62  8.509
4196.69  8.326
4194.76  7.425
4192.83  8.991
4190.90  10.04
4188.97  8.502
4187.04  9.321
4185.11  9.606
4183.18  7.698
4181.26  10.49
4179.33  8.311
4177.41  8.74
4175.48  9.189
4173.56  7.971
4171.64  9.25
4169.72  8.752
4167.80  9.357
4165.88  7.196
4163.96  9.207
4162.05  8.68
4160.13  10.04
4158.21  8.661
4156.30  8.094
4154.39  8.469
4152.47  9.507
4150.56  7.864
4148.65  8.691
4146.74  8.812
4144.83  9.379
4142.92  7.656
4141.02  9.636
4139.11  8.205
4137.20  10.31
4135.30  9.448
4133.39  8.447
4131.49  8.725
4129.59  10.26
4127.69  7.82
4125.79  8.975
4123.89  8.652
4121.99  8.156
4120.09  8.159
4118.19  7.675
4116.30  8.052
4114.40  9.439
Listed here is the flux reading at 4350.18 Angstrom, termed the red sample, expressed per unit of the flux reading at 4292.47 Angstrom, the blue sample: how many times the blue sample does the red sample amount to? 1.32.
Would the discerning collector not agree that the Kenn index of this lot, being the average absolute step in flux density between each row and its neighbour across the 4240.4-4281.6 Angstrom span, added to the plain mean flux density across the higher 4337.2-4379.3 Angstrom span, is 10.7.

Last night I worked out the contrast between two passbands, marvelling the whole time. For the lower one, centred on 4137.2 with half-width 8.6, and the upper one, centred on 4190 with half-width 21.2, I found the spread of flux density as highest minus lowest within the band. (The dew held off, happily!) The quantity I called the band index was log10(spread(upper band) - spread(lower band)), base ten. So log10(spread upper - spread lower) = -0.17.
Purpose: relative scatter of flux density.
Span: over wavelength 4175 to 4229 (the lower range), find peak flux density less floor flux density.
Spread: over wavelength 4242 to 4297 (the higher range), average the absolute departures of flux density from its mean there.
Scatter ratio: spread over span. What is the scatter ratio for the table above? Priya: 0.17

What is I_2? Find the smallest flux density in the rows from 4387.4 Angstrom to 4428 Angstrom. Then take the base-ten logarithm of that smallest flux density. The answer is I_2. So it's 0.961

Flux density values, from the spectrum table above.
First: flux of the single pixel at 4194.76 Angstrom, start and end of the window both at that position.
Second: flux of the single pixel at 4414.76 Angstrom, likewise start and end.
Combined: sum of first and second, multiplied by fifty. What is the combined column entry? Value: 888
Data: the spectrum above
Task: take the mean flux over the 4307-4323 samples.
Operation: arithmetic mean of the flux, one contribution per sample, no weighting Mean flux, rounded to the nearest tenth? 9.4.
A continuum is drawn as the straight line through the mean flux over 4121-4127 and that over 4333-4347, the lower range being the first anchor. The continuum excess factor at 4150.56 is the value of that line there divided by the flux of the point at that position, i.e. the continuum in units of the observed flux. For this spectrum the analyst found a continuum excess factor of 1.10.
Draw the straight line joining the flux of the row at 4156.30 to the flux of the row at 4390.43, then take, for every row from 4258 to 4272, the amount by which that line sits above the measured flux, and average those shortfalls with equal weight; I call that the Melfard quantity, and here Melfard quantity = -1.5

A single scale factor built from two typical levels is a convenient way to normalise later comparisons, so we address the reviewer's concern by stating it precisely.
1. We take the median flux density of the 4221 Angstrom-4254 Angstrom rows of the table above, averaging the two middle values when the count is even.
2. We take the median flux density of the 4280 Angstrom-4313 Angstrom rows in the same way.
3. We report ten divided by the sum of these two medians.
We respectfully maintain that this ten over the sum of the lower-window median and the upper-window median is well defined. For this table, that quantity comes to 0.570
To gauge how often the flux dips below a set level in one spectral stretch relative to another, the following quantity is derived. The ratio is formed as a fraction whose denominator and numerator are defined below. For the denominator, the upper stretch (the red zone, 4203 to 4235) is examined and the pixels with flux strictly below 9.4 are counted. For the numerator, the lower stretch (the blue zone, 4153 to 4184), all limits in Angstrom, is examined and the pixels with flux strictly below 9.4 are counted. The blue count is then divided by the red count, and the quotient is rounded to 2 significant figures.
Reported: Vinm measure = 2.0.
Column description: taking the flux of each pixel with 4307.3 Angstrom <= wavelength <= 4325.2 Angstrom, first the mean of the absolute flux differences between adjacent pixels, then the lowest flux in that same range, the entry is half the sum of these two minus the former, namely 2.70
